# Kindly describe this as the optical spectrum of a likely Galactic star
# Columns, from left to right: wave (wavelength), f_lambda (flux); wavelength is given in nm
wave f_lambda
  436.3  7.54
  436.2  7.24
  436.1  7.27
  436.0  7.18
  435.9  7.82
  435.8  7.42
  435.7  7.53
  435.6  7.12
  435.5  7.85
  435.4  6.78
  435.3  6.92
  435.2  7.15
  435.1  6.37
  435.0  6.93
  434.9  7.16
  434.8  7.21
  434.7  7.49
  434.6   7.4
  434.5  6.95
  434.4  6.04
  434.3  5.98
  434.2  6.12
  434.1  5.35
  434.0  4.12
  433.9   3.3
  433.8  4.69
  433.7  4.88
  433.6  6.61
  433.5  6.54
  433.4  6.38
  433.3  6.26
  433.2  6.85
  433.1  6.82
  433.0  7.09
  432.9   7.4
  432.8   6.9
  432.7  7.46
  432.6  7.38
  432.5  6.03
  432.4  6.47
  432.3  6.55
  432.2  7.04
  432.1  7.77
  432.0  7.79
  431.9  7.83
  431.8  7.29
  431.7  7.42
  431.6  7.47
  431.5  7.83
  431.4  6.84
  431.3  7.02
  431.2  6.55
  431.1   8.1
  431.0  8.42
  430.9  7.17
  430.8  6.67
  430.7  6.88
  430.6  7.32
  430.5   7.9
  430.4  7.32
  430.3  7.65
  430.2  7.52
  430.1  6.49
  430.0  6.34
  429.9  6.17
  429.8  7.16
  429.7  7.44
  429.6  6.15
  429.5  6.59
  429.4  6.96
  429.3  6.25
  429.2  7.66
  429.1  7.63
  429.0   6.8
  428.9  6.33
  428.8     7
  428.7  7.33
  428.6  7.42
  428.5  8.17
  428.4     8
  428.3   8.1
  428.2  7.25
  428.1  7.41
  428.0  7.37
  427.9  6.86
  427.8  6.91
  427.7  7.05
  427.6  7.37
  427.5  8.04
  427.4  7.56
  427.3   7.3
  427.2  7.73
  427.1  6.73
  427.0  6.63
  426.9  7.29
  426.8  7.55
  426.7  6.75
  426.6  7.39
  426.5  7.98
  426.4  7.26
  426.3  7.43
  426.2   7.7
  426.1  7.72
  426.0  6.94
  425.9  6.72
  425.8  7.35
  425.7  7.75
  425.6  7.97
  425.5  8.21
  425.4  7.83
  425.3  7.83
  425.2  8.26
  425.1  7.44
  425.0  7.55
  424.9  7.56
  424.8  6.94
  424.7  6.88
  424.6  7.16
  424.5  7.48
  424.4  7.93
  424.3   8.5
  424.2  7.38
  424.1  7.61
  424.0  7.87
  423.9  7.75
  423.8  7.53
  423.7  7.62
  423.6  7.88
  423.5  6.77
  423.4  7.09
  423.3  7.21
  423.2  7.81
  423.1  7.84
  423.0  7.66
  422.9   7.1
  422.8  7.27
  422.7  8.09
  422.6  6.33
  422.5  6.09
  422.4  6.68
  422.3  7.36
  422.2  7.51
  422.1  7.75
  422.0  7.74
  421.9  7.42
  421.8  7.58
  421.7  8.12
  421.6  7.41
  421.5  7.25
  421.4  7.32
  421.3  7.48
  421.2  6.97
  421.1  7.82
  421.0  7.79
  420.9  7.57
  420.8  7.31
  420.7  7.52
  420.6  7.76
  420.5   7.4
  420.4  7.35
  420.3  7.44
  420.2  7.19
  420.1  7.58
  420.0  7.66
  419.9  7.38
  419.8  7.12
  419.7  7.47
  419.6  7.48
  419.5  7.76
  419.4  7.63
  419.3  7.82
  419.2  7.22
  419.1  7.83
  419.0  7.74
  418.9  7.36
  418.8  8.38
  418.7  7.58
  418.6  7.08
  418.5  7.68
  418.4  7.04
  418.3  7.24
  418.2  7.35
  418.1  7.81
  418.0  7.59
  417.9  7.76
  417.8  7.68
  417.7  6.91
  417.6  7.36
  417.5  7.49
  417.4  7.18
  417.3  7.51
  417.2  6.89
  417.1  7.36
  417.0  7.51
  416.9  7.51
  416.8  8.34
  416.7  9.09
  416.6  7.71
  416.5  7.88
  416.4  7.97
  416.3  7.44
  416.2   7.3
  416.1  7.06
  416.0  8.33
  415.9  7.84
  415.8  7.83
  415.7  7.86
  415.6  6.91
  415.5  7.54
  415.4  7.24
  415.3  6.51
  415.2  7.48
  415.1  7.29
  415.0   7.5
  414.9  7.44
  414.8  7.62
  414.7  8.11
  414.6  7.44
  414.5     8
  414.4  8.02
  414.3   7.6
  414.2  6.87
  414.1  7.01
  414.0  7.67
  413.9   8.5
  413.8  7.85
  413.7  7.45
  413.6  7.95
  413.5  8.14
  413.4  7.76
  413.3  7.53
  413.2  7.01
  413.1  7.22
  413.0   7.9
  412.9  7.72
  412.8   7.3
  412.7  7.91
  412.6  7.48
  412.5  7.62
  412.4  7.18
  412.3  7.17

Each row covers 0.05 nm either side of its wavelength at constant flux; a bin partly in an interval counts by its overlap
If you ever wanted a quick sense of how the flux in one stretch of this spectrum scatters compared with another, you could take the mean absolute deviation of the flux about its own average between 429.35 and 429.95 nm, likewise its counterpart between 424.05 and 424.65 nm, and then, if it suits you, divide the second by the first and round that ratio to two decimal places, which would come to 0.81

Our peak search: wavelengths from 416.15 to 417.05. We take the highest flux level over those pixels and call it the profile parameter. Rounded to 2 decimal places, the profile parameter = 9.09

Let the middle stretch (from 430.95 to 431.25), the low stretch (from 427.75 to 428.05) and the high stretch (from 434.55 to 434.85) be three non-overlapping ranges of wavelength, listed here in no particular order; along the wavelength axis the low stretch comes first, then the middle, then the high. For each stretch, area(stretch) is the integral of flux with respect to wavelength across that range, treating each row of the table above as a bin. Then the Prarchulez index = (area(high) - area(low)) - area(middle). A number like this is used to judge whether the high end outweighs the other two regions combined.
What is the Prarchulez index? -2.21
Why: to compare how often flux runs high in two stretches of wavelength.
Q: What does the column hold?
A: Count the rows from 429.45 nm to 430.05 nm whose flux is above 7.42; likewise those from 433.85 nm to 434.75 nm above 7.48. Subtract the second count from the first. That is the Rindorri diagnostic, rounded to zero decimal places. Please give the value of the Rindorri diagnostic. 0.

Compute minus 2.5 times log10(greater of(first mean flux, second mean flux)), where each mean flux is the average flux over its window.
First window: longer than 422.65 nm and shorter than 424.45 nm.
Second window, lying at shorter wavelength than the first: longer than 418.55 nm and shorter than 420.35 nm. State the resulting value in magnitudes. -2.20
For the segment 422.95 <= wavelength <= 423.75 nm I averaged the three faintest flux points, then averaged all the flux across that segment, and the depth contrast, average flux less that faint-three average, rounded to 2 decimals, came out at 0.46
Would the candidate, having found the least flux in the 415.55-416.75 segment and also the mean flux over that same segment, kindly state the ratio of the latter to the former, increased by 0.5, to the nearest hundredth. 1.62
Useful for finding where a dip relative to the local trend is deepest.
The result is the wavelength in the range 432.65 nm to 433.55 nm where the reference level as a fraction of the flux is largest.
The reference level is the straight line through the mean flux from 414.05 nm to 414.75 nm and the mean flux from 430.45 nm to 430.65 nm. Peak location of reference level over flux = 433.3 nm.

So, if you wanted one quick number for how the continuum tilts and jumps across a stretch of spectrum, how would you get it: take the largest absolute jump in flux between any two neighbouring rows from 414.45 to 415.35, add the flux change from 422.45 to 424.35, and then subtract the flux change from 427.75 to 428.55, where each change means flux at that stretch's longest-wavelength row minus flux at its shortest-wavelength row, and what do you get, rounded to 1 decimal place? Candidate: 2.1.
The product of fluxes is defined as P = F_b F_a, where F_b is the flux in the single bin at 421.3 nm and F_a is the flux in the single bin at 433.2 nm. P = 51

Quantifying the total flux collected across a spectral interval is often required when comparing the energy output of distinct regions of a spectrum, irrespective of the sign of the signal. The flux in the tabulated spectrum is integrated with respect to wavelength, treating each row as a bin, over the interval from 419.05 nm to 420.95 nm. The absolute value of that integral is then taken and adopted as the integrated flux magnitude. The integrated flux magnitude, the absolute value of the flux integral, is 14.2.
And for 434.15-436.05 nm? 13.3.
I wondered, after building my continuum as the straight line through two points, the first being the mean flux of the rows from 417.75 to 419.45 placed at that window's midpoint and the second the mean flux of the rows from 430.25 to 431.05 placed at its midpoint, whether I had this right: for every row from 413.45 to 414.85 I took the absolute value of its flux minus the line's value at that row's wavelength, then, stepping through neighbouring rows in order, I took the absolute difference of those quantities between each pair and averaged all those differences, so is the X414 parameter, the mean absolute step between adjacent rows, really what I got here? 0.35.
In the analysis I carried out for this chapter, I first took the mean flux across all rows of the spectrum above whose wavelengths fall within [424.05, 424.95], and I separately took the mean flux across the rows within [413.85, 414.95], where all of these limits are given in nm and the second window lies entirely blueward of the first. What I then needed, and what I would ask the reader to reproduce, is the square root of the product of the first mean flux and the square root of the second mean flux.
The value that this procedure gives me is 4.55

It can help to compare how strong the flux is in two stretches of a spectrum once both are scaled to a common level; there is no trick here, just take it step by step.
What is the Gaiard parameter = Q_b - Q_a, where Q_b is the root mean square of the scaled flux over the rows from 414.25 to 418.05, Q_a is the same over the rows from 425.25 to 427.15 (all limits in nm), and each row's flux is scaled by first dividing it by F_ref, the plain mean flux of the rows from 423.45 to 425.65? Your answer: 0.021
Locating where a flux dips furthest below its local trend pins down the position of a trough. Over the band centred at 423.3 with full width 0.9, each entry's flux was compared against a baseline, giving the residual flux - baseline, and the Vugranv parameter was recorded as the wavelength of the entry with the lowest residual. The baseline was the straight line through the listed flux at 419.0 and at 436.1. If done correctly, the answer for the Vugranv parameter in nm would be 423.5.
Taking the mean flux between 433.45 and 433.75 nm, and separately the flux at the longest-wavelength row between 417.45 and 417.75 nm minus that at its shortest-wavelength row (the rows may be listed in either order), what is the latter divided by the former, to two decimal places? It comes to -0.10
